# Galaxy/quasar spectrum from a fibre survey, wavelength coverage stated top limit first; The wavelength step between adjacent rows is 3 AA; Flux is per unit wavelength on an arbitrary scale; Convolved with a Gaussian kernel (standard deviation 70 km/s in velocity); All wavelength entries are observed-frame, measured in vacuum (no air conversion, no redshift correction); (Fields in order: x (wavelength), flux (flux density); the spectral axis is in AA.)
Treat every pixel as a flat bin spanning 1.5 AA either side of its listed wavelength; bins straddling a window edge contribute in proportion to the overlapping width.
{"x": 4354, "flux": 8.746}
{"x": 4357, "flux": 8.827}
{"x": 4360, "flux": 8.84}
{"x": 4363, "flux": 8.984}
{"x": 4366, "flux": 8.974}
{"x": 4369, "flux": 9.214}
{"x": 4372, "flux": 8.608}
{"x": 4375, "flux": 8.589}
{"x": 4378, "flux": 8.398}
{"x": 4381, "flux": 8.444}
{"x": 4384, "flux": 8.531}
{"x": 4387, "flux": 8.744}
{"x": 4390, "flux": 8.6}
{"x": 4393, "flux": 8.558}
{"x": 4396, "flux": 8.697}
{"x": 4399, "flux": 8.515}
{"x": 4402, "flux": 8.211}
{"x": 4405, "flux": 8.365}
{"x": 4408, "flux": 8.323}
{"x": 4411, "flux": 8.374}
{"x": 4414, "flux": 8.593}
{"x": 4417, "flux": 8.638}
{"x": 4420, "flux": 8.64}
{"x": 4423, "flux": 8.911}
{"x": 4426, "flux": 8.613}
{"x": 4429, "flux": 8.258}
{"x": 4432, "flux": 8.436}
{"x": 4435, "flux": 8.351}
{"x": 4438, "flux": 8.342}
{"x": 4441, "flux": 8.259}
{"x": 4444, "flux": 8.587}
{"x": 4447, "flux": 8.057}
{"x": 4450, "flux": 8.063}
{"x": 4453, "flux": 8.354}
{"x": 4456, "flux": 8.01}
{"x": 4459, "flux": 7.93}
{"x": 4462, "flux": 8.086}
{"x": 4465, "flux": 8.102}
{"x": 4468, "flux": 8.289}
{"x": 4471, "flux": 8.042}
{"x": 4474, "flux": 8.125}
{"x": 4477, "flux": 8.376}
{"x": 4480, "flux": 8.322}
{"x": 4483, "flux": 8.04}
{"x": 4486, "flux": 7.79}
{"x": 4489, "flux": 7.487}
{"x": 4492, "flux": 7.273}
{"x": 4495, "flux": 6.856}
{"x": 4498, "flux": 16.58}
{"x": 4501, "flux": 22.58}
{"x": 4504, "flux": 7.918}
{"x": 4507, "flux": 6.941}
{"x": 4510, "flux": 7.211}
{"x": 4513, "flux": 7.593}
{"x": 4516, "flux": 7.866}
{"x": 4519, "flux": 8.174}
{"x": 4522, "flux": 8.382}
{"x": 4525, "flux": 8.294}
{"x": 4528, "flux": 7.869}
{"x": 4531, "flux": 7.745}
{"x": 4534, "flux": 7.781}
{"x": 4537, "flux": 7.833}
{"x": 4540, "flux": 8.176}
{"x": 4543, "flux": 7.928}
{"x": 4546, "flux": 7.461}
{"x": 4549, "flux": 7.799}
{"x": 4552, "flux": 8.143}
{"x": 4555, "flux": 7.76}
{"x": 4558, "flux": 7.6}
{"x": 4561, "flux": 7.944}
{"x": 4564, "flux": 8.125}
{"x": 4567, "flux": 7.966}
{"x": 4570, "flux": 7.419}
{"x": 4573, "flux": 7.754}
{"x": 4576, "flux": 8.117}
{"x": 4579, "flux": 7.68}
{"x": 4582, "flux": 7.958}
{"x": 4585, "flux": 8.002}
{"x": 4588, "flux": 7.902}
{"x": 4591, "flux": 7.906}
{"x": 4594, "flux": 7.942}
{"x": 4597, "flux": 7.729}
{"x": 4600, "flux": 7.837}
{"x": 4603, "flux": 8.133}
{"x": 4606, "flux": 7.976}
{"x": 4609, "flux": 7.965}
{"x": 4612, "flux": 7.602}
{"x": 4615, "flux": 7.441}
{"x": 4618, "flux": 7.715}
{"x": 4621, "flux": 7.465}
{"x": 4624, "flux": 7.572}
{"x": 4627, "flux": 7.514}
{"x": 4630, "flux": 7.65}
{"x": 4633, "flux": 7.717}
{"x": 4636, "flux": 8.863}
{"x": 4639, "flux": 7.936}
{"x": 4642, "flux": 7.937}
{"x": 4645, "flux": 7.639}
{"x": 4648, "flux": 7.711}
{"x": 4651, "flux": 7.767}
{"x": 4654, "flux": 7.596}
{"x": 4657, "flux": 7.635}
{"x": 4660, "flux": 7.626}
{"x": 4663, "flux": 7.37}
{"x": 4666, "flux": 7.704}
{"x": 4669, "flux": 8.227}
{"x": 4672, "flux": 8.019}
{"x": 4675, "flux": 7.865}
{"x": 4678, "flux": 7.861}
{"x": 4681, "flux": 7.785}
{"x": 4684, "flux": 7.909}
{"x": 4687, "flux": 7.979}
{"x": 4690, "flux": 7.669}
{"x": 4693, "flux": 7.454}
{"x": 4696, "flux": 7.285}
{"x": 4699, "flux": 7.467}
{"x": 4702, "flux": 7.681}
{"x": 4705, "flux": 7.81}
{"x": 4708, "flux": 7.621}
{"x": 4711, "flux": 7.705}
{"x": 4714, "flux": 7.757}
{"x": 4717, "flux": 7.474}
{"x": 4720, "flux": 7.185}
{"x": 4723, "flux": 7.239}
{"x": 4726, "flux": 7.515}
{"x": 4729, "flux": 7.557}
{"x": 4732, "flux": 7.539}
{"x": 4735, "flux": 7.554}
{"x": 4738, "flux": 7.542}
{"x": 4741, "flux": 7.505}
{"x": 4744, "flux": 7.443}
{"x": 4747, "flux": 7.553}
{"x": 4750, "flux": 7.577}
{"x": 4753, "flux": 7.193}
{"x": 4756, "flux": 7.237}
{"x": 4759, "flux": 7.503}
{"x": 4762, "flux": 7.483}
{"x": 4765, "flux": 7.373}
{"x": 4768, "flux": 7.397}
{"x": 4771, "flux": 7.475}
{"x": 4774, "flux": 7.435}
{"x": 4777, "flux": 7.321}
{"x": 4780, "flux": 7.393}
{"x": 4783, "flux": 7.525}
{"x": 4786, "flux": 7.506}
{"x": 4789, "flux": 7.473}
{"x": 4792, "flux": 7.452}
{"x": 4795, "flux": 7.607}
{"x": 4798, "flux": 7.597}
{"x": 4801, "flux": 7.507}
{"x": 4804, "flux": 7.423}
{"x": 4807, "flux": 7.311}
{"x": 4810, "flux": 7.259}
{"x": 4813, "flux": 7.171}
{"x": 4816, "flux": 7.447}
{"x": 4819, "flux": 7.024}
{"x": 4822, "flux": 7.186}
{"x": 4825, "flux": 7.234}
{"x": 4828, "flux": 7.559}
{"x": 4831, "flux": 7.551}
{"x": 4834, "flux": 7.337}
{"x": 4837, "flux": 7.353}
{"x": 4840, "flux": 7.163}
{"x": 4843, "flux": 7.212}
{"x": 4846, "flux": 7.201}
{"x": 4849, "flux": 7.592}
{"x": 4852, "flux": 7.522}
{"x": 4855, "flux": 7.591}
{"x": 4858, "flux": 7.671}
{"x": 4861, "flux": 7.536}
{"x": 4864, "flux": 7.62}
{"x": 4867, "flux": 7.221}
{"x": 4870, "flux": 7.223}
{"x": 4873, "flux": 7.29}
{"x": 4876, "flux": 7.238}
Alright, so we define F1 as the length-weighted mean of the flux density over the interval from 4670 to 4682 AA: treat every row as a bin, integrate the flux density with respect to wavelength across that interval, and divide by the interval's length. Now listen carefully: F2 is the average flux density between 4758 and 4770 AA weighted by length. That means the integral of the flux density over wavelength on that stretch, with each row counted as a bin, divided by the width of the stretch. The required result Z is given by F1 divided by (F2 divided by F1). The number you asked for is 8.4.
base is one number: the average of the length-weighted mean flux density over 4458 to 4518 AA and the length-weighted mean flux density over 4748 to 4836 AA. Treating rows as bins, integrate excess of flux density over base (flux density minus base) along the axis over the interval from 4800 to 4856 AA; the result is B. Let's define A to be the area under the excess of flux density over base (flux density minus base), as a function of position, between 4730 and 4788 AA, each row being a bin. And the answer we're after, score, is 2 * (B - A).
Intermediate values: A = -43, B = -47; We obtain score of -9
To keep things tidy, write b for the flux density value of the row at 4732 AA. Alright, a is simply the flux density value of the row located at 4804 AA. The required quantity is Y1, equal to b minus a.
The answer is 0.1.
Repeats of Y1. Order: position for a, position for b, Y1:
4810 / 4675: 0.6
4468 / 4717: -0.8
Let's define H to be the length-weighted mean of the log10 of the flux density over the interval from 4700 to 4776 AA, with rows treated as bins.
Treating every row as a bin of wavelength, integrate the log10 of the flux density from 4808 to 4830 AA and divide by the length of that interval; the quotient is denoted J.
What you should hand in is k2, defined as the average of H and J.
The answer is 0.868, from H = 0.875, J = 0.862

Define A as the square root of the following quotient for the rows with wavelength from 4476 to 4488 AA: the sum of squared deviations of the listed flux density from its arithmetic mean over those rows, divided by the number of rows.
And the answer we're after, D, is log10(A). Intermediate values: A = 0.24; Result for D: -0.63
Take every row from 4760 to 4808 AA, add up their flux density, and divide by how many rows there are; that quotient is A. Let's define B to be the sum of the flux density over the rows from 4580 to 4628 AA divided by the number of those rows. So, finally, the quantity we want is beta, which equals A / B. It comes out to 0.96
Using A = 7.45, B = 7.79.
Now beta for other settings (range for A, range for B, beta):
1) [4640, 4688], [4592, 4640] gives 1.00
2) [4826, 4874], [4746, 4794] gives 1.00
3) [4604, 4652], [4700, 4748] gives 1.03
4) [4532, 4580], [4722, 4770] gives 1.05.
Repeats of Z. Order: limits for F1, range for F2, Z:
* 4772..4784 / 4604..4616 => 7.1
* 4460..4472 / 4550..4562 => 8.4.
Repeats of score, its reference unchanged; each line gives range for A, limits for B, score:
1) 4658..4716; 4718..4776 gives -33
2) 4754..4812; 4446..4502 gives 186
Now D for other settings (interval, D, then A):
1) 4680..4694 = -0.73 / 0.19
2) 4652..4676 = -0.60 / 0.25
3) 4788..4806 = -1.16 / 0.07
